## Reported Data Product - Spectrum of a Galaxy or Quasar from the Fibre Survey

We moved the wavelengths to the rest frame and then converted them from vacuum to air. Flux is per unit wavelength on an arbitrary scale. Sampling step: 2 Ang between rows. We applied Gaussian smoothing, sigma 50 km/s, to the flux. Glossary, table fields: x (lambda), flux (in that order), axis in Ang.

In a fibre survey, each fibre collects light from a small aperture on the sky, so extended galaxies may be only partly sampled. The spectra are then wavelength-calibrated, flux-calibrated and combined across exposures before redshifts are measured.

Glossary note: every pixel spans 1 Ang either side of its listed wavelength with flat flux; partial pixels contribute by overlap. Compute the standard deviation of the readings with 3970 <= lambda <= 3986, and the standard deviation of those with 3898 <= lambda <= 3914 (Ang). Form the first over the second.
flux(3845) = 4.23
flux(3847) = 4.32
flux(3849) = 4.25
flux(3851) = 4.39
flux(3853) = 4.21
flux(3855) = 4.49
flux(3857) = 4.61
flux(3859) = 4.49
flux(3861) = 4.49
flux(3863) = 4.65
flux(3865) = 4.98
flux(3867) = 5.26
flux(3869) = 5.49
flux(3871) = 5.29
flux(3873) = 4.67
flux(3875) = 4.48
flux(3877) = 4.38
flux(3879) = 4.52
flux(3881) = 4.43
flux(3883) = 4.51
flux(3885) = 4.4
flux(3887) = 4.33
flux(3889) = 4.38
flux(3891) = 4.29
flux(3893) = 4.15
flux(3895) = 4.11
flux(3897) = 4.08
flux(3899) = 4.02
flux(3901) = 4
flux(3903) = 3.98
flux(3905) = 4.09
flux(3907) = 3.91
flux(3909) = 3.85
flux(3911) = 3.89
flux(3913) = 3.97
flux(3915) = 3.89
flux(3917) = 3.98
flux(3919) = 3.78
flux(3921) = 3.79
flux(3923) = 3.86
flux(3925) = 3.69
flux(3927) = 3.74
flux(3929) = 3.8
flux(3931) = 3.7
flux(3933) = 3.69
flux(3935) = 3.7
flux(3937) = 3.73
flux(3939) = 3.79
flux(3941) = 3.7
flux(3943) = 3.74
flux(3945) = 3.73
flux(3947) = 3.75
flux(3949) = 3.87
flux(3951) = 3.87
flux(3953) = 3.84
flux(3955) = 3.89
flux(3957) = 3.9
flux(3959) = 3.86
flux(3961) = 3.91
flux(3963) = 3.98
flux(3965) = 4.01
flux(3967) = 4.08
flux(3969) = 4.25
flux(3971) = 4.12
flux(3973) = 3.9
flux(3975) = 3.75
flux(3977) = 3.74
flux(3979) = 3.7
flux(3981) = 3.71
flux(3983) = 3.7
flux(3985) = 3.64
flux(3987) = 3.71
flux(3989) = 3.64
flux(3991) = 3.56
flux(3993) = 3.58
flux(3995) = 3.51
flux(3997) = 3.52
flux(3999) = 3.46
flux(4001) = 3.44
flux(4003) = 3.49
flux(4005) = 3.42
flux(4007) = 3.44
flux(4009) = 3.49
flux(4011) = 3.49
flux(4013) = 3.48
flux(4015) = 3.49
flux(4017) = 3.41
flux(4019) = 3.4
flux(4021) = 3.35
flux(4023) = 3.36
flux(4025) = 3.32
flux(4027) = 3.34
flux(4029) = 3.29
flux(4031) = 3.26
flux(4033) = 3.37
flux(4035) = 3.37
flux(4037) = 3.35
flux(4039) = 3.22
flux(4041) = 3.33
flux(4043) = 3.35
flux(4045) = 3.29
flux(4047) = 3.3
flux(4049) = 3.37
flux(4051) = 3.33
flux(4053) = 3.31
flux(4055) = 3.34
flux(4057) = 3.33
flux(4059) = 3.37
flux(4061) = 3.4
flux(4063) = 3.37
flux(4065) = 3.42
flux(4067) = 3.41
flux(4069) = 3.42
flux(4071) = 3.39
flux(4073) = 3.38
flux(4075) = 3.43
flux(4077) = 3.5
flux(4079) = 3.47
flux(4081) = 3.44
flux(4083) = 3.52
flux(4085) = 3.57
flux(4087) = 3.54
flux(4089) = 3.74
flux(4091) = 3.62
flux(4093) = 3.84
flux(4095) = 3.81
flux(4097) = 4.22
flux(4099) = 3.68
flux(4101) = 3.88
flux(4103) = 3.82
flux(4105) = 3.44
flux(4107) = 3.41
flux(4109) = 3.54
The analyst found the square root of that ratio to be 1.42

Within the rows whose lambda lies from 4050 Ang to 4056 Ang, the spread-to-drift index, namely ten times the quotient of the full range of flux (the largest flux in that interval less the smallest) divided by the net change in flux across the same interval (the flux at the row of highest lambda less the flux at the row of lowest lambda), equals 30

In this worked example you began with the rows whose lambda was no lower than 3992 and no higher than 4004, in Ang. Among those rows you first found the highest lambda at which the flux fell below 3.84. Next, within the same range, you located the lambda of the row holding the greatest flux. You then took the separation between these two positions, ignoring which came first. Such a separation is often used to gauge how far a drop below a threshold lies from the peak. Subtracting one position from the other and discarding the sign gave 10 Ang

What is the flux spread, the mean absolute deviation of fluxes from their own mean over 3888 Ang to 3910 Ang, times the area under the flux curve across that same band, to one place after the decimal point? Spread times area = 10.3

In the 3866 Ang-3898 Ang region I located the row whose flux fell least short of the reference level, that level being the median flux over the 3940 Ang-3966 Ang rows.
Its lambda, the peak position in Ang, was 3869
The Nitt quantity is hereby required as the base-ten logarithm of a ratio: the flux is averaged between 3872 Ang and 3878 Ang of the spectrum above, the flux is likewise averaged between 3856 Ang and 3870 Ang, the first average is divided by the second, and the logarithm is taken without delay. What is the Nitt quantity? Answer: -0.03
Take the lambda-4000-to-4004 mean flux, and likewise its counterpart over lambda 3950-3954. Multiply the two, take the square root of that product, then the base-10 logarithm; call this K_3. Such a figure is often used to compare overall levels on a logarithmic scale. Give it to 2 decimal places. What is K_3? 0.56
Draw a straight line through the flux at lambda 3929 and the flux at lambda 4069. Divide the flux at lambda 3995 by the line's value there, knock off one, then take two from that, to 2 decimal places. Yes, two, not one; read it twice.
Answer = -2.03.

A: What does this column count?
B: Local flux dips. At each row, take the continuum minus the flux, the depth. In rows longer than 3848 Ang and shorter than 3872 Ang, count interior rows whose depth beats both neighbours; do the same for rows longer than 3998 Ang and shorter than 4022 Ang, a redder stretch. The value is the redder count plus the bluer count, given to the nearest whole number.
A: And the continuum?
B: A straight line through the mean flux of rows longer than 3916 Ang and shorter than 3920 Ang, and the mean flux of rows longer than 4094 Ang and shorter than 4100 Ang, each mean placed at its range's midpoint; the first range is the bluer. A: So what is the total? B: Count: 5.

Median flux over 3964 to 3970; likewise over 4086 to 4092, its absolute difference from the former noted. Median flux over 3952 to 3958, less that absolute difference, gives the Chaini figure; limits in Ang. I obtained 3.43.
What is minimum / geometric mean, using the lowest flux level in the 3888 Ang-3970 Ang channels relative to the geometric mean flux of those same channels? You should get 0.945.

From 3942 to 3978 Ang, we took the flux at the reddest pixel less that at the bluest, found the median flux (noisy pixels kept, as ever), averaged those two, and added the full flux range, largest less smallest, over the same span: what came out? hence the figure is 2.5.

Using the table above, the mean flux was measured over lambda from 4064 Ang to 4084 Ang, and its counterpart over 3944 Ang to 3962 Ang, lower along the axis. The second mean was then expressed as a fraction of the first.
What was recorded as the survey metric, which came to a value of 1.12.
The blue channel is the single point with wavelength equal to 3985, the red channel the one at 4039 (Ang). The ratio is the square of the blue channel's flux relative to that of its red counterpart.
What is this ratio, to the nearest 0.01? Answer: 1.28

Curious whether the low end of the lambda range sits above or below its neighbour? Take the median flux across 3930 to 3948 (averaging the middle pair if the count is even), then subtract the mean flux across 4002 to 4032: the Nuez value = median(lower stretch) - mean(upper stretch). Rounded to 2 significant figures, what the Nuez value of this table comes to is 0.33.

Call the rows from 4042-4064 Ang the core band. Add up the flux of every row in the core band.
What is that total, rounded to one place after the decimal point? 36.8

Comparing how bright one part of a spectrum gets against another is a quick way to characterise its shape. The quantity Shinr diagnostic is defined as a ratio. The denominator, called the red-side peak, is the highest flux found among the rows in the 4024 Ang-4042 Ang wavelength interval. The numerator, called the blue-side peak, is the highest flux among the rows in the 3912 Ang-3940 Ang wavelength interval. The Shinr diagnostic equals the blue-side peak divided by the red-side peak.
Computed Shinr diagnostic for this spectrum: 1.18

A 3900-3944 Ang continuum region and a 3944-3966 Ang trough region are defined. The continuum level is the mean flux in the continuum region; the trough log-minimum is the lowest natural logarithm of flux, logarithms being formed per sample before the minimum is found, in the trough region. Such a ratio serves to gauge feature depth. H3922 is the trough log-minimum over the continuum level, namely 0.34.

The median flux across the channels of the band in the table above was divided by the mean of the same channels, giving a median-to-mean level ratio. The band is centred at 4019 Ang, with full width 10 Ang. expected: 0.999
